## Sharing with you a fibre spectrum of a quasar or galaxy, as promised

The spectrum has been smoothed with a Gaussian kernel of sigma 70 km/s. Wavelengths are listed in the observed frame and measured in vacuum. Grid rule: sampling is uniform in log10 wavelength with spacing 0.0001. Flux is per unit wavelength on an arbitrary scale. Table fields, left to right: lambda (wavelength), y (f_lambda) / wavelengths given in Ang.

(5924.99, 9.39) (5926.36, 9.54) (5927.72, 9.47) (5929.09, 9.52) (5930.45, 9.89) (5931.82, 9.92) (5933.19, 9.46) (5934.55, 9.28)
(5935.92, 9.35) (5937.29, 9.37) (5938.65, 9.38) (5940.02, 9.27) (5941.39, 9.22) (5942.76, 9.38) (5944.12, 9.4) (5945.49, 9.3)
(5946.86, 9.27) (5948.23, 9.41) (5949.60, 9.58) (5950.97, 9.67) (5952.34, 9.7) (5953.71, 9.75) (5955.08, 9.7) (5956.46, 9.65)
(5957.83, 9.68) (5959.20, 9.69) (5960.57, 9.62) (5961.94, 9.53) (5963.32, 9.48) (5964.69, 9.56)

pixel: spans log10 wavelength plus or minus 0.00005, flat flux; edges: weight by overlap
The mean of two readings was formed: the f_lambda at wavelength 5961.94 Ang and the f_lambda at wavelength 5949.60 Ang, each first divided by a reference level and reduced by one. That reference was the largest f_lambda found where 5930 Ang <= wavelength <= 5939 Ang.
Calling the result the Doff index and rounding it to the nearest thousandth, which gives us -0.037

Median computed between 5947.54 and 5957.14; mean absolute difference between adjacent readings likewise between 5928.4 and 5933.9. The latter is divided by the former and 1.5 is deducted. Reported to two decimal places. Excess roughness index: -1.47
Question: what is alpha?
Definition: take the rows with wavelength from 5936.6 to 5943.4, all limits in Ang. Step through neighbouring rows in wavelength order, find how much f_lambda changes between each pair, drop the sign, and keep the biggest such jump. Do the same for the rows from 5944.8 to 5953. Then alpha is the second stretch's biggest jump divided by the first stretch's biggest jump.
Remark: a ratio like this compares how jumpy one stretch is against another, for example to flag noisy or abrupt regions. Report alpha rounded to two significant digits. 1.1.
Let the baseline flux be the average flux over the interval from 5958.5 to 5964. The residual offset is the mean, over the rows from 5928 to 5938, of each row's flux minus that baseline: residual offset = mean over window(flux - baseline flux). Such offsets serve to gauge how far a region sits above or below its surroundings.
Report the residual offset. -0.04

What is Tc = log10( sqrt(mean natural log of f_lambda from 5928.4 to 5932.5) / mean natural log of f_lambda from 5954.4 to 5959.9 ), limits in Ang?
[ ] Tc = -0.177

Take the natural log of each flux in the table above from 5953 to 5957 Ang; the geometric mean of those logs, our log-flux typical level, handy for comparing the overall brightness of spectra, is 2.27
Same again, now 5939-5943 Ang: 2.23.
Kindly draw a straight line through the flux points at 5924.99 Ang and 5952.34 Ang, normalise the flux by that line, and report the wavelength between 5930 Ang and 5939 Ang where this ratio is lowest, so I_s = 5934.55 Ang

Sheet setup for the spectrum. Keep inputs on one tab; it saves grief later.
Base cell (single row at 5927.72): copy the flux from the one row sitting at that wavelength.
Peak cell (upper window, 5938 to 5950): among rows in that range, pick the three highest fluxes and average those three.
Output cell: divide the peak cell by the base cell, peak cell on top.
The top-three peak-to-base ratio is 1.00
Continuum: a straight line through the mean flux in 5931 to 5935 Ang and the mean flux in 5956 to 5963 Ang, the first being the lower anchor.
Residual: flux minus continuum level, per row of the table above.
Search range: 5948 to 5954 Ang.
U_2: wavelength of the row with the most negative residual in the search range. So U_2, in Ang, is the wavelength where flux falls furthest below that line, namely 5948.23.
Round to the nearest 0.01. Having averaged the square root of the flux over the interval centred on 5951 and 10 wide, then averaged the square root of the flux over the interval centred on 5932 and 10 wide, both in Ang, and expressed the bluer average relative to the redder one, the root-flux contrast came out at 1.00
